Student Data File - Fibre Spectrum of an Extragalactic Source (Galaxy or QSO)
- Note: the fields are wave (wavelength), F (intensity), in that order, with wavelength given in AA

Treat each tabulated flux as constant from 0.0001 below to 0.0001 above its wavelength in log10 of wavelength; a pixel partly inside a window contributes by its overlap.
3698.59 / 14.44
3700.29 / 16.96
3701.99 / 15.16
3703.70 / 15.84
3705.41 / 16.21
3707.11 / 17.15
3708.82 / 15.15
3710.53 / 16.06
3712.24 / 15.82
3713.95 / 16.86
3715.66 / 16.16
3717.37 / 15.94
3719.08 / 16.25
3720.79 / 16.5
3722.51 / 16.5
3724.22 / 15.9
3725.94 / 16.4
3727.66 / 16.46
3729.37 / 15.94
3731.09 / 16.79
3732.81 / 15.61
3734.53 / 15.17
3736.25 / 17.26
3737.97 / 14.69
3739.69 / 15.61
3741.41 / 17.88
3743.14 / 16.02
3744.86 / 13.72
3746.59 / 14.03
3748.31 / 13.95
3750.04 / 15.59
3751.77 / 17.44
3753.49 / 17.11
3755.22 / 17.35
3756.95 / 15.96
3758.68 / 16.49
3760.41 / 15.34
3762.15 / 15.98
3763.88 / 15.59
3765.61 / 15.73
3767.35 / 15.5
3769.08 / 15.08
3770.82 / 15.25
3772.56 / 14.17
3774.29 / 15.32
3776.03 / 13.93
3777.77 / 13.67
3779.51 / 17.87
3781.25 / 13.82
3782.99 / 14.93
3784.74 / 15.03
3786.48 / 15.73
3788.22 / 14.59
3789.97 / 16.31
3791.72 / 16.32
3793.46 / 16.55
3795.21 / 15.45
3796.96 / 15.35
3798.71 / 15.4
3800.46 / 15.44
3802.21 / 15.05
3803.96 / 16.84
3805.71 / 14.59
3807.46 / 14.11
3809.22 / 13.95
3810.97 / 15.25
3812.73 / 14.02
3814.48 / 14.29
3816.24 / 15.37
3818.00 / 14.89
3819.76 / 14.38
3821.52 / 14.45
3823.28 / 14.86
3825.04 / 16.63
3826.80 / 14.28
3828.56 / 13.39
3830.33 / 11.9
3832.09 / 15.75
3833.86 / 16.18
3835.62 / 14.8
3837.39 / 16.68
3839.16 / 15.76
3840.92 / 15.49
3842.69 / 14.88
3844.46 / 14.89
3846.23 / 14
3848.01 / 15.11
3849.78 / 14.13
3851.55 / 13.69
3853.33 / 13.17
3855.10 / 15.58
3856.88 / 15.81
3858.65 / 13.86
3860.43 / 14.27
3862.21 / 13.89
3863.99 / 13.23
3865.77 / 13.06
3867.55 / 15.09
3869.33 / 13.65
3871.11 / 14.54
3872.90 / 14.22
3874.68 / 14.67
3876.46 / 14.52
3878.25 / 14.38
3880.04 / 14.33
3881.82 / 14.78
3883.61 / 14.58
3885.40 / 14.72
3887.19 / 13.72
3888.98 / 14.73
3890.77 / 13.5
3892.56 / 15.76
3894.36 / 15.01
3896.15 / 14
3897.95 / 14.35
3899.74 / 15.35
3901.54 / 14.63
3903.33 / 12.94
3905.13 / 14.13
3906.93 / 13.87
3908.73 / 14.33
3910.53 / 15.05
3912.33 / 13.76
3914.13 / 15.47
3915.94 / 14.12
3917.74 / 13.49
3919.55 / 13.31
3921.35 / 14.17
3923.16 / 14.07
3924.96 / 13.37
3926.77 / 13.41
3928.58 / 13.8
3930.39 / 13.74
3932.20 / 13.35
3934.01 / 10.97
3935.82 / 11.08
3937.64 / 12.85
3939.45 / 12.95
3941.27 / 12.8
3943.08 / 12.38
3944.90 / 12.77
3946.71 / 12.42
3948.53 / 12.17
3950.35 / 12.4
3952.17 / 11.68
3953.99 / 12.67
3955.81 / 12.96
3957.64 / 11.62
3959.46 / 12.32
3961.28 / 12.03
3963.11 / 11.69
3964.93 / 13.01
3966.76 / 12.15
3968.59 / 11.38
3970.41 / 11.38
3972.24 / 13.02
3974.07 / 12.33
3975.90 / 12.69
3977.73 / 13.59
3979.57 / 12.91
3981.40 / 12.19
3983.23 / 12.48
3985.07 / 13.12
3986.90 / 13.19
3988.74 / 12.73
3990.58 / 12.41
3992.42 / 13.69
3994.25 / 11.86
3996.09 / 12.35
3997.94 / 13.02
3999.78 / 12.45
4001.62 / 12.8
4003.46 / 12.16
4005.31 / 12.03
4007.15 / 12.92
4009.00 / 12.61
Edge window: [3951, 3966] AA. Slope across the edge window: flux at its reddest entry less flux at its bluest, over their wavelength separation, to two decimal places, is 0.10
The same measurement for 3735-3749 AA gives -0.27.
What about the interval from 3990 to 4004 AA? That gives -0.02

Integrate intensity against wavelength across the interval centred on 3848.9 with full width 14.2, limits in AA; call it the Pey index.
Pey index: 205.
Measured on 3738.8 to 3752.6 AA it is 214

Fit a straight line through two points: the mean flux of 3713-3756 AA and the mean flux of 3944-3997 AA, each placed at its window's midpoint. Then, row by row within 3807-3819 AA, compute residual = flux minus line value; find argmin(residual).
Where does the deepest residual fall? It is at 3809.22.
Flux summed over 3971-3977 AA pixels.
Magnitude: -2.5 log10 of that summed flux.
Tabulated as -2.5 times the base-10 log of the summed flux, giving -3.95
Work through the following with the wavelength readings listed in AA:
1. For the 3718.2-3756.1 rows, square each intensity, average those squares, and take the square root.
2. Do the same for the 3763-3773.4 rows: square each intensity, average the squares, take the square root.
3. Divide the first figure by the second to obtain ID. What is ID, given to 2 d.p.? 1.05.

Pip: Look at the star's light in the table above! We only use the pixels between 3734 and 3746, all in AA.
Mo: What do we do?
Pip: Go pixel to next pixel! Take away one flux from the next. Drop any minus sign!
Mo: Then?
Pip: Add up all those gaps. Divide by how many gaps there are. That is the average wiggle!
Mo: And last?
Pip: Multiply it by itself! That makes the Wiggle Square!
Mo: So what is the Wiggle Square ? 4.0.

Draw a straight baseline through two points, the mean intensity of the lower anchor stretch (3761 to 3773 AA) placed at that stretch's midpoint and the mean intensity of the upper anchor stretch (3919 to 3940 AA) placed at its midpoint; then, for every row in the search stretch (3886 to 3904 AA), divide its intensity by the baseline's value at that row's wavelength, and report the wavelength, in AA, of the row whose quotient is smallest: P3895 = 3903.33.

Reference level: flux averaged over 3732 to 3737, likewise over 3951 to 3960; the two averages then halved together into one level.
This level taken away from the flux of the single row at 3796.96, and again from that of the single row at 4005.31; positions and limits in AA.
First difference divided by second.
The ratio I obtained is -1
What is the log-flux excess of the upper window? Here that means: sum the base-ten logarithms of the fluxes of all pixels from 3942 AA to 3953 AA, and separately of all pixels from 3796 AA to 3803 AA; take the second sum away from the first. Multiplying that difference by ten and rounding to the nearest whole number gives 18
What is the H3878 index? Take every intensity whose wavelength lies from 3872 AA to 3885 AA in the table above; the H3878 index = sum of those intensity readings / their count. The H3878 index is 14.5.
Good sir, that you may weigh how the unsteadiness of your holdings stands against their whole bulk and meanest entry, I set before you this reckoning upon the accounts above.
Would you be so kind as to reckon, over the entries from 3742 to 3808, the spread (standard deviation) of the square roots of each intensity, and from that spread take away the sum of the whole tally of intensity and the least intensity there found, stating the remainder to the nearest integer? -600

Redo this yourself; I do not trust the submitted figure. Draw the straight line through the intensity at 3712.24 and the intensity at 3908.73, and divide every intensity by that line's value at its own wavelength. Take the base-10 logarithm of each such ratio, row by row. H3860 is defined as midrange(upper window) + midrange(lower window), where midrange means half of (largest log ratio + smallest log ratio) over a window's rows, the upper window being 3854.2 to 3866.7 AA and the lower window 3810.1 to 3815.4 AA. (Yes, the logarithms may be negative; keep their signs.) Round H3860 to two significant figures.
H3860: -0.023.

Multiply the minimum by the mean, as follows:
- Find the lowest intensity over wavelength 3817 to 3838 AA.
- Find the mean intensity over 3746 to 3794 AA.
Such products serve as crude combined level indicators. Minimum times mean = 185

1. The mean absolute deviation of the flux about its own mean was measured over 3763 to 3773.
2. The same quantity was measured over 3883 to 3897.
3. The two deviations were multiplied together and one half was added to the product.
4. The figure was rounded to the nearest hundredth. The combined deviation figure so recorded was 0.73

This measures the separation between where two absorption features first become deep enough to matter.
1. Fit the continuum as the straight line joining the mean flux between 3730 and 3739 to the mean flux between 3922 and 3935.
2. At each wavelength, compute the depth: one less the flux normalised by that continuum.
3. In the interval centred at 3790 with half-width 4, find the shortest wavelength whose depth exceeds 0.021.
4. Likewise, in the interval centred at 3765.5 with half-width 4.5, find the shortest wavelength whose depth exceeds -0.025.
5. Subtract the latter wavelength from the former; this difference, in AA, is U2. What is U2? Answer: 24.3 AA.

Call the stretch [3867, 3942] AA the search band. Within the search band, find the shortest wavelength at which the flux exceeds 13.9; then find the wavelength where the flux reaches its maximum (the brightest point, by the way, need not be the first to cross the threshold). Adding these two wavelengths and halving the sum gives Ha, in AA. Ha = 3880.1 AA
